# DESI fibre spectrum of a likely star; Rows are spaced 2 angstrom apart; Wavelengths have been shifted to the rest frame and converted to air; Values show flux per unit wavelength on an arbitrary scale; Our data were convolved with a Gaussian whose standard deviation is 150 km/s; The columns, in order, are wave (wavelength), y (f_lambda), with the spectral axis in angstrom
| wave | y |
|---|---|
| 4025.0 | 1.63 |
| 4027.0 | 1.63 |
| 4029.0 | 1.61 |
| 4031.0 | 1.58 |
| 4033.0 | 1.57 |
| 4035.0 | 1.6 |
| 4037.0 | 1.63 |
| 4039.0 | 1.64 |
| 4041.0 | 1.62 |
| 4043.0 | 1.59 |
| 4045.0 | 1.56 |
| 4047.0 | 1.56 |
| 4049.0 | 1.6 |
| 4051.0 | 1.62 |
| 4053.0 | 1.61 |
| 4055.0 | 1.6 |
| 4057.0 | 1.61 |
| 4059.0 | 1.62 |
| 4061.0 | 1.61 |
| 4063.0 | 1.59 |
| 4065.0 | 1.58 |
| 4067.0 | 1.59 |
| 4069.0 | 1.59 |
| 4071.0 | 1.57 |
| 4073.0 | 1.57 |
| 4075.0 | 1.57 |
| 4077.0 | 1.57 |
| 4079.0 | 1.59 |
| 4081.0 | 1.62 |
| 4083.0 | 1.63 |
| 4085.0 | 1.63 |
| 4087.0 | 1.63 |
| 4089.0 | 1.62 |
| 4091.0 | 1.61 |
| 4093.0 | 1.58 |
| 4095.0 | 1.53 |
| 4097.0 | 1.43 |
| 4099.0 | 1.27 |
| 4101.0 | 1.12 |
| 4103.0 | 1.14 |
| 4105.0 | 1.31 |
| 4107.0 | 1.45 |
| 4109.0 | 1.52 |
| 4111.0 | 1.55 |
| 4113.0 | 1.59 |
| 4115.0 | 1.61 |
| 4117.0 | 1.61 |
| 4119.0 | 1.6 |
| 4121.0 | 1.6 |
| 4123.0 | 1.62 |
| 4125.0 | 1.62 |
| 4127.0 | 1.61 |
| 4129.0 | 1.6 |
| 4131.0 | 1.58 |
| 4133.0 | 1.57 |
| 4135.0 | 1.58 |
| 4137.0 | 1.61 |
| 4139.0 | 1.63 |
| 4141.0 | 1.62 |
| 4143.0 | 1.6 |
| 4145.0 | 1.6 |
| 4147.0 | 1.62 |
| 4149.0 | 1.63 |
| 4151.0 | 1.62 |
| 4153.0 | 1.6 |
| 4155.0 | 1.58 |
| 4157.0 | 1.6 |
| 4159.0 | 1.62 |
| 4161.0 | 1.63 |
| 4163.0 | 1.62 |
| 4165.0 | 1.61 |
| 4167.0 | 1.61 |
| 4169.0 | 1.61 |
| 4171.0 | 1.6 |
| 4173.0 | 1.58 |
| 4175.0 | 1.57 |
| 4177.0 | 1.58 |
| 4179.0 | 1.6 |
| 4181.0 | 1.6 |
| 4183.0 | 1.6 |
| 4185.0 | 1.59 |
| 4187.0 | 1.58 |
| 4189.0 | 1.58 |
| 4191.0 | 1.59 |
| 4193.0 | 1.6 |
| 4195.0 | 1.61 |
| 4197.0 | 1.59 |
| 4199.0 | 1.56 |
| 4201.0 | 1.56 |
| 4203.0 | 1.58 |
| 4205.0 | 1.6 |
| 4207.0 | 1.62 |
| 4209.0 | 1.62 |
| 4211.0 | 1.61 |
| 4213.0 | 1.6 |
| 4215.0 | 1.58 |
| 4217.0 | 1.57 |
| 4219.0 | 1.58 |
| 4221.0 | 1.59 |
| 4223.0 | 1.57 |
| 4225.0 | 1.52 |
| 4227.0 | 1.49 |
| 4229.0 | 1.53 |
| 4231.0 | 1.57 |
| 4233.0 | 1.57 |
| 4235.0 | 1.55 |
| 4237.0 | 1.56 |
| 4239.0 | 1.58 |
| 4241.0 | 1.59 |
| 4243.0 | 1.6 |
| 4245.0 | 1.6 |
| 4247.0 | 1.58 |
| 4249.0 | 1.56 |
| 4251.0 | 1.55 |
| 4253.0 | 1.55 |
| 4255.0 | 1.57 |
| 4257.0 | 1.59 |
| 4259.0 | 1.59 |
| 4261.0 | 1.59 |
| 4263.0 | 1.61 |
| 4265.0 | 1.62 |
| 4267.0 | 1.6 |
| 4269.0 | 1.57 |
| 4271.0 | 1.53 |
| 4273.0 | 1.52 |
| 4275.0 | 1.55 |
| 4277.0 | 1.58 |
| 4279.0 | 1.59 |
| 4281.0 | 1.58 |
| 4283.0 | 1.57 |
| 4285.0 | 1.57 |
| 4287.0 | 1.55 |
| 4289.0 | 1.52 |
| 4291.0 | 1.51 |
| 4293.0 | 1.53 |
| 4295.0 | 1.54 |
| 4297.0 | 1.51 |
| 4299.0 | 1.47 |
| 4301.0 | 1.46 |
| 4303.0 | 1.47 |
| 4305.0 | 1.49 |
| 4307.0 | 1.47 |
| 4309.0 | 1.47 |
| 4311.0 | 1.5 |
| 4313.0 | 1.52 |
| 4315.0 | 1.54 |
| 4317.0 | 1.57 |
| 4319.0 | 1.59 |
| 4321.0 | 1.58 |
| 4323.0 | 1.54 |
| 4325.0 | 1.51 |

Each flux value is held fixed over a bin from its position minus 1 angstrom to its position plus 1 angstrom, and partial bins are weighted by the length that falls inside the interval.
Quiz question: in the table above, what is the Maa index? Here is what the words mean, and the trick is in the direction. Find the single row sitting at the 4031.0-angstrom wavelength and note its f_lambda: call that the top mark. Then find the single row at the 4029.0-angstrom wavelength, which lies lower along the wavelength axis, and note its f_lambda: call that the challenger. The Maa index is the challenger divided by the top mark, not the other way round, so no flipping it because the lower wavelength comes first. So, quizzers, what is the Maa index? 1.02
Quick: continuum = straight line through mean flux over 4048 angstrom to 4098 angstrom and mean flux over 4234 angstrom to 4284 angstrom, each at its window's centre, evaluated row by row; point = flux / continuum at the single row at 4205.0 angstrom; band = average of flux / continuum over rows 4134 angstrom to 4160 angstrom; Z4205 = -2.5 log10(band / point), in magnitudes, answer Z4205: -0.002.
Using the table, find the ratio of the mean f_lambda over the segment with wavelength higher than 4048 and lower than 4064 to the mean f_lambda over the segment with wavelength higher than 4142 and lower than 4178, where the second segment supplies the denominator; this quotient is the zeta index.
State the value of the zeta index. 1.00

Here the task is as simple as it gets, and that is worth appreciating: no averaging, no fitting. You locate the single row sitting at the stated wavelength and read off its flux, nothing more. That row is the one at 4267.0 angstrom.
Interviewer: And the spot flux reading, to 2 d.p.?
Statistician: 1.60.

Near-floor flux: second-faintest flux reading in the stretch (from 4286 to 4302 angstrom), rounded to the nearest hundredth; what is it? 1.47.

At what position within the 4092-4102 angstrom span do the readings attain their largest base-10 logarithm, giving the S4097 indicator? 4093.0 angstrom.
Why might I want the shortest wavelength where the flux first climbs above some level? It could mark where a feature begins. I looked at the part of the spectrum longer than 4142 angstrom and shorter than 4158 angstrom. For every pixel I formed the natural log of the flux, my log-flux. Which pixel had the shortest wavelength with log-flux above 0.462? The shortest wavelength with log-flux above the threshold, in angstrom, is 4143.0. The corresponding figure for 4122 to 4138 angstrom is 4123.0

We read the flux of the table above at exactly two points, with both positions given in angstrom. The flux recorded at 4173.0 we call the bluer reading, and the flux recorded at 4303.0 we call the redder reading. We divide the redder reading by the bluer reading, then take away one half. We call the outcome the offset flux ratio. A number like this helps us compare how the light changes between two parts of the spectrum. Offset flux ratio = 0.43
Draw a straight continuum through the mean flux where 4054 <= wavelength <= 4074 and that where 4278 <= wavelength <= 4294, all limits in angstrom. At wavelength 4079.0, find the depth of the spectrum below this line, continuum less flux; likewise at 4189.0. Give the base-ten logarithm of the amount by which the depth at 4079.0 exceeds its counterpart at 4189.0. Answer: -2.0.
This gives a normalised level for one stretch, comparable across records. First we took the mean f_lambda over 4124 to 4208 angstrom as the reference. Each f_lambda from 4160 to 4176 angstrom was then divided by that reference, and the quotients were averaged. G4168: 1.00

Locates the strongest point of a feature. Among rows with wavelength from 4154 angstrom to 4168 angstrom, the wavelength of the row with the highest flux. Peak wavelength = 4161.0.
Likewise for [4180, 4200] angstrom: 4195.0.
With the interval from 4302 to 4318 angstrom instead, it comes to 4317.0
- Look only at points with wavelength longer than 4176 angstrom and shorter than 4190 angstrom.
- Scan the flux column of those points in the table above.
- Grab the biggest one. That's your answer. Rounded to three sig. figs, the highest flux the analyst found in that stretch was 1.60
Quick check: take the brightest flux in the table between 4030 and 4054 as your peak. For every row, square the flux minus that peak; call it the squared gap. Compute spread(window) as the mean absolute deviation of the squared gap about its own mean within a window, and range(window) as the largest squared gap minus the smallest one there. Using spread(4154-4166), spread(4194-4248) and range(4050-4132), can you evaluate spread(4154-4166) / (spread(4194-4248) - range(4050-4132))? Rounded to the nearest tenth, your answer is 0.0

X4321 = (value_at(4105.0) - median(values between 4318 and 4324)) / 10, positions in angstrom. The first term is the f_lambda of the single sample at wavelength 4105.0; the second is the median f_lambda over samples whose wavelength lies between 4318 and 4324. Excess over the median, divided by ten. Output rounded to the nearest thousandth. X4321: -0.027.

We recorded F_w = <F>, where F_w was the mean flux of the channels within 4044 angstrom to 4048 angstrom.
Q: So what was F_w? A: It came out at 1.56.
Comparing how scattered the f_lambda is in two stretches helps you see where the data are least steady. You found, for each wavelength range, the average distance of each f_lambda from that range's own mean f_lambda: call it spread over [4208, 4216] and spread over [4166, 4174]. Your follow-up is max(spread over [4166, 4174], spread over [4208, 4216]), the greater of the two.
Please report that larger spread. 0.0125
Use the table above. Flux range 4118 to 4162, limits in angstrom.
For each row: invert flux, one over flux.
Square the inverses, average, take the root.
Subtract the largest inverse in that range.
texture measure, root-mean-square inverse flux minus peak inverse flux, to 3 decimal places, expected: -0.014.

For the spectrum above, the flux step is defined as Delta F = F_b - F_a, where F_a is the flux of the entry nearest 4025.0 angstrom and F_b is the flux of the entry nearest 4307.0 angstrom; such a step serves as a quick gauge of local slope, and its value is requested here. -0.16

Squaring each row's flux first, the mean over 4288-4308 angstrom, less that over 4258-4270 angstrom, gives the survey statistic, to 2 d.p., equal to -0.31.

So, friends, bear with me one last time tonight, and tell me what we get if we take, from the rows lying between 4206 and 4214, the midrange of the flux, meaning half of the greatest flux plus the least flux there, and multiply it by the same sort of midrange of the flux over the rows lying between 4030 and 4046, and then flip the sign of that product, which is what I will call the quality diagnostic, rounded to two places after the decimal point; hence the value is -2.58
